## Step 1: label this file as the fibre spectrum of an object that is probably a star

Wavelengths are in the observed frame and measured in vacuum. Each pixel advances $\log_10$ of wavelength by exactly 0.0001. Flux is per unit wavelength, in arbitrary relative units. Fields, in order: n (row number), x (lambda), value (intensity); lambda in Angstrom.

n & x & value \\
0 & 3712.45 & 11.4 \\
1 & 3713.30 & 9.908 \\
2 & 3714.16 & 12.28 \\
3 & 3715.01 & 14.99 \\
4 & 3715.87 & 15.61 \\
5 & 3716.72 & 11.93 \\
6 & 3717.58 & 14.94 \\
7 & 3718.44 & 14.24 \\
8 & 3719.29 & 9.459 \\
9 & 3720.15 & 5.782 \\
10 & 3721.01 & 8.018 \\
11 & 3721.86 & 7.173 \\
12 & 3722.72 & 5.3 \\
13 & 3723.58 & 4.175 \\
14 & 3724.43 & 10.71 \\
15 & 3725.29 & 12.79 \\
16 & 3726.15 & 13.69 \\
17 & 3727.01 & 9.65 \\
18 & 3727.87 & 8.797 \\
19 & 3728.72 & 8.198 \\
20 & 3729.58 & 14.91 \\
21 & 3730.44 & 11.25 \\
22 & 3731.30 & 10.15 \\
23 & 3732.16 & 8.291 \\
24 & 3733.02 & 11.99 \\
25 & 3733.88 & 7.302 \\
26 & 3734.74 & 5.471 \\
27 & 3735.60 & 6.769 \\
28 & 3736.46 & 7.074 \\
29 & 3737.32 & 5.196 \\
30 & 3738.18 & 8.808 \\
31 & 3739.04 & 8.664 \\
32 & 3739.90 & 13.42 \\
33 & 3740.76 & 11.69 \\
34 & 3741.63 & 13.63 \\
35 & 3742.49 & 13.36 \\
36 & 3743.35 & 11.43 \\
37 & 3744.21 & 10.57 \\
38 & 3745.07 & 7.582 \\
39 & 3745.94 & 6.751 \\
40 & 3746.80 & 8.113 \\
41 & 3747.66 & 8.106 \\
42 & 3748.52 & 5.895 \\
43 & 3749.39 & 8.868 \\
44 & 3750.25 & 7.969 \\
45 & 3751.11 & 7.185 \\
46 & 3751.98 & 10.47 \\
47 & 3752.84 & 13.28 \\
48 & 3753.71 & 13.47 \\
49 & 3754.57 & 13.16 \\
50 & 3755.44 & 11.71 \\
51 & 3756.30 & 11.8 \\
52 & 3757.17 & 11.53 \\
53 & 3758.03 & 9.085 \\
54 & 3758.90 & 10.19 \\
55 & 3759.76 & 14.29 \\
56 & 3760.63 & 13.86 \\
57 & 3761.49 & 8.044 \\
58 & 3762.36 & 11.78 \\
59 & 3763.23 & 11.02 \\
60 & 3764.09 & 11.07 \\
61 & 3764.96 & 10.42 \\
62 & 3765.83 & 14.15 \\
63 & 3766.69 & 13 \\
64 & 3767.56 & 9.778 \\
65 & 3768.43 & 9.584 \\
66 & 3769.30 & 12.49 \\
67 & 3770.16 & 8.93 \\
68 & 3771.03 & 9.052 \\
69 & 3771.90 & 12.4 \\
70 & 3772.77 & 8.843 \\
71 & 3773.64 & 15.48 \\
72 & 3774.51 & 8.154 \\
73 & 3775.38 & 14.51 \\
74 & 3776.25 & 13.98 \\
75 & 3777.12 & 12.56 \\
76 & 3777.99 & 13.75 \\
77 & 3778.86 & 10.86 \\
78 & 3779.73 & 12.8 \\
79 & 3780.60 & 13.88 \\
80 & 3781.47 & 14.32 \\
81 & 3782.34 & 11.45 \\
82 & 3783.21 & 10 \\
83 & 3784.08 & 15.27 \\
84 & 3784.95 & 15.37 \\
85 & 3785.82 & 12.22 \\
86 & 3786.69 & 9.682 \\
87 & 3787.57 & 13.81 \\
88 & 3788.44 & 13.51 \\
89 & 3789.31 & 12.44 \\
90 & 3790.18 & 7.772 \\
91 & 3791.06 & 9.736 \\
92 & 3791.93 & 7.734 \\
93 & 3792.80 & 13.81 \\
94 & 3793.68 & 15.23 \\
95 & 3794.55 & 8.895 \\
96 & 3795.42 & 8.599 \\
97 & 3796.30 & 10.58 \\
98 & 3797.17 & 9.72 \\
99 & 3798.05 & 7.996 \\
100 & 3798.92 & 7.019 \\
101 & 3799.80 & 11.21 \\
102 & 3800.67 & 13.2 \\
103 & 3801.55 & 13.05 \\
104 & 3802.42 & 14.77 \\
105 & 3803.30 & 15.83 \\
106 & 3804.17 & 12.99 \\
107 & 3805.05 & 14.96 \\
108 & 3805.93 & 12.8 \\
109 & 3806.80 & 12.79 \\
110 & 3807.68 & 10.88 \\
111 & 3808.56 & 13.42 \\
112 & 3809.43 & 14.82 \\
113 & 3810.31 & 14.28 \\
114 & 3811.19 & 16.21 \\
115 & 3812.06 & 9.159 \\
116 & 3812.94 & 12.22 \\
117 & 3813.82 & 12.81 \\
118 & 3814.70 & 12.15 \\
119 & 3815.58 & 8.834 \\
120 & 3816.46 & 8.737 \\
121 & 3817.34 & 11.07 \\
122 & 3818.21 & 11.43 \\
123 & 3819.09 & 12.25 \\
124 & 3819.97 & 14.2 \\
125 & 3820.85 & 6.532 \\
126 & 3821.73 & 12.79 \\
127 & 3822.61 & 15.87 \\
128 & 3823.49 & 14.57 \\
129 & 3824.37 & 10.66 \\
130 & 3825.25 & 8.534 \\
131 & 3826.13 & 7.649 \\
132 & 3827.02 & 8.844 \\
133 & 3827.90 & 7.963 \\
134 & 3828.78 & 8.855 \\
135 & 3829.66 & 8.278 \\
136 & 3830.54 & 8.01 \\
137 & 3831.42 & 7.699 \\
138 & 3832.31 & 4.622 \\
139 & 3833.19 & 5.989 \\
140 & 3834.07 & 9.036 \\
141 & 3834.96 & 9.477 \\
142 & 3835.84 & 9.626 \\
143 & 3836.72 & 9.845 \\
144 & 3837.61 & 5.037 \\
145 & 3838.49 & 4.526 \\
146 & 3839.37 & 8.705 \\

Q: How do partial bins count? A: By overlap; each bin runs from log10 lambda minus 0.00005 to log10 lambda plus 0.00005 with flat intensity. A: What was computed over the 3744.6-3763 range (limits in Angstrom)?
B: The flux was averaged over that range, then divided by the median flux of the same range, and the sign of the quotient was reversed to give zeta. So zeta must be -1.00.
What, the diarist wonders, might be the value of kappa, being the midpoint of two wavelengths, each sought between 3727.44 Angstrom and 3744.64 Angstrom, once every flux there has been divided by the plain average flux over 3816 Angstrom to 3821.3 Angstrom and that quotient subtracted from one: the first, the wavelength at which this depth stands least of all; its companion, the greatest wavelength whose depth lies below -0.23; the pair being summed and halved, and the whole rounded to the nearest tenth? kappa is 3736.0 Angstrom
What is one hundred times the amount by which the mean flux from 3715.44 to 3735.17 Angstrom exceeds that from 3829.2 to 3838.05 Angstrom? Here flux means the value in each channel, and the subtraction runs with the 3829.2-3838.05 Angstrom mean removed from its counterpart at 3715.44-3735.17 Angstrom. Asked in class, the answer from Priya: 223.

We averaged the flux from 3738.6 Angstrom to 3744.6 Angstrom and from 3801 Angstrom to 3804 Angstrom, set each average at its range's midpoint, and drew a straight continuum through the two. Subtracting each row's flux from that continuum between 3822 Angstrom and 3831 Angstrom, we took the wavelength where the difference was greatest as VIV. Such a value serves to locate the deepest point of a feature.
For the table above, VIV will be 3826.13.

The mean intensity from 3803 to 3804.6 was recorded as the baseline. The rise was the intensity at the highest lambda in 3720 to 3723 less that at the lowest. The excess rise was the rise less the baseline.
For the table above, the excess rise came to -15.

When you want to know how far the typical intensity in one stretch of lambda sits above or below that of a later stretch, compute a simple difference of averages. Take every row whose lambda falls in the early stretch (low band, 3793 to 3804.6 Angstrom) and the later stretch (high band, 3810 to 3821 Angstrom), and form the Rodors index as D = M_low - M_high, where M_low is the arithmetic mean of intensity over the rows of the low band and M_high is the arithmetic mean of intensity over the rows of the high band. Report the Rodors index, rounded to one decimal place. -0.1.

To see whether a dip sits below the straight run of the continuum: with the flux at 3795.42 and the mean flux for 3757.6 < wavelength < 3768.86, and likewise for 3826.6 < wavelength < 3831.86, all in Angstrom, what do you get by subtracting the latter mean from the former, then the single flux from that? -6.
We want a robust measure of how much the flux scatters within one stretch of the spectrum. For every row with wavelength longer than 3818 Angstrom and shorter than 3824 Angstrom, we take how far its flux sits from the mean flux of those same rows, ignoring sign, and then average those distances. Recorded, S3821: 2.1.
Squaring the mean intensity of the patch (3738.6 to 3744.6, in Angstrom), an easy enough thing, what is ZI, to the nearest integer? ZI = 140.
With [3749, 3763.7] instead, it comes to 122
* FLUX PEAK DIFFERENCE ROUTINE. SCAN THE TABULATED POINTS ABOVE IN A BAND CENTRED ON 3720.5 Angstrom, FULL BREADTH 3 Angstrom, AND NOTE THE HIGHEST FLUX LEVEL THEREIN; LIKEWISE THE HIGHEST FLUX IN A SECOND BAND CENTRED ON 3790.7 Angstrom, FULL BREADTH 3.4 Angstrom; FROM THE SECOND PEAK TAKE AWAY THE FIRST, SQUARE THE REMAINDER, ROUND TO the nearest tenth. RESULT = 8.9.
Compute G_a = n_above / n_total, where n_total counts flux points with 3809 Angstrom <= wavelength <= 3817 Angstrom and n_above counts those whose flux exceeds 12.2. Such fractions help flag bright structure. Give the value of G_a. 0.56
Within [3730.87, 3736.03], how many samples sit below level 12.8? 6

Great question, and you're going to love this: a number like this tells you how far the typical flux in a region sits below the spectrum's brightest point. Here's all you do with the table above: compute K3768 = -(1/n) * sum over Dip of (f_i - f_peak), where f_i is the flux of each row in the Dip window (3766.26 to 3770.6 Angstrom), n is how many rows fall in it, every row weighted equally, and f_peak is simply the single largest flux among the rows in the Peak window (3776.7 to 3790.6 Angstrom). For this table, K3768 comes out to 4.6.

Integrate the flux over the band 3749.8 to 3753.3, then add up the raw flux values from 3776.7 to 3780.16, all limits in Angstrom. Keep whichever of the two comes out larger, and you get 50.0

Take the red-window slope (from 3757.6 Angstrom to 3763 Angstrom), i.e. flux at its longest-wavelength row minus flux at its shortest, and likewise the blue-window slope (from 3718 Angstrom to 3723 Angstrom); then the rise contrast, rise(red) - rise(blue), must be 12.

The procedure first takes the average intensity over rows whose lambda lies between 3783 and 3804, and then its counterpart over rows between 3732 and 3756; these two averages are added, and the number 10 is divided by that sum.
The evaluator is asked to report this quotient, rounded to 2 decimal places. 0.47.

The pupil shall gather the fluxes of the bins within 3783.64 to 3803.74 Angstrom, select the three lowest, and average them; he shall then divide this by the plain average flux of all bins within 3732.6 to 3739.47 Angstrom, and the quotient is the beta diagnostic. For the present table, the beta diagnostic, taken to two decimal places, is 0.98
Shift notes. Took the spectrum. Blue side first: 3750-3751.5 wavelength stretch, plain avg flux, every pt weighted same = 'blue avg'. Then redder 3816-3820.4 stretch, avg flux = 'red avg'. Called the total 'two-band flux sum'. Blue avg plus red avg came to 19.1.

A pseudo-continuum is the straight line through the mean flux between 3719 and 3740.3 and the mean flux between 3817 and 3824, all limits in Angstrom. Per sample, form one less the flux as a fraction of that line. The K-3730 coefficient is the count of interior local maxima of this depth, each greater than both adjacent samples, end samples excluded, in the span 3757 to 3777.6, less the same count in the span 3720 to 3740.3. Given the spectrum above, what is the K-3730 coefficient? 2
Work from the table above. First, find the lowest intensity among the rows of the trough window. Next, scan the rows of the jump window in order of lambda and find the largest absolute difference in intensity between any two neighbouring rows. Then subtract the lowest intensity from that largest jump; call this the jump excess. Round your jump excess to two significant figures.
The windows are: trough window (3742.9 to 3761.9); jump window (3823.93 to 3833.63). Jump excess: -2.8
